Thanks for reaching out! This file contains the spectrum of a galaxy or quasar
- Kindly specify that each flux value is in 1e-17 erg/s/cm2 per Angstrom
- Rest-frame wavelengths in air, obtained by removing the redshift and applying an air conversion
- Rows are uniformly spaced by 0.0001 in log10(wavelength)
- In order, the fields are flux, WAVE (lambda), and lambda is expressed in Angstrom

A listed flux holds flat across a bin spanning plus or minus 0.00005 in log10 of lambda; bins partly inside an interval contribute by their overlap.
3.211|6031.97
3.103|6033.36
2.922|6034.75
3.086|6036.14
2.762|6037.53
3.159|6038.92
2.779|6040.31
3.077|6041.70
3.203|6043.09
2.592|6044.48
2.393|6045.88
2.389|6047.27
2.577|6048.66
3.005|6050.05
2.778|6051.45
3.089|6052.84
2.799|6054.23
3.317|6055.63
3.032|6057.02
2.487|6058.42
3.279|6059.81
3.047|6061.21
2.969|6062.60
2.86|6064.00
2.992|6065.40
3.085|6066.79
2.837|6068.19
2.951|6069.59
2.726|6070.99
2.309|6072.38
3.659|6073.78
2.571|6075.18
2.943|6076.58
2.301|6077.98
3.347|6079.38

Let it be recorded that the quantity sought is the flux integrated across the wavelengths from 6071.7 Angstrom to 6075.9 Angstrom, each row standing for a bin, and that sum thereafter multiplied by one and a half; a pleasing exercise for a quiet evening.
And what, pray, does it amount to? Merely 17.9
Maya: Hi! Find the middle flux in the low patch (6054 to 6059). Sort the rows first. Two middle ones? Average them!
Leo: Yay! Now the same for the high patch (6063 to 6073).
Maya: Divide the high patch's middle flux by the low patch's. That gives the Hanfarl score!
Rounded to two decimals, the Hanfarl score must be 0.98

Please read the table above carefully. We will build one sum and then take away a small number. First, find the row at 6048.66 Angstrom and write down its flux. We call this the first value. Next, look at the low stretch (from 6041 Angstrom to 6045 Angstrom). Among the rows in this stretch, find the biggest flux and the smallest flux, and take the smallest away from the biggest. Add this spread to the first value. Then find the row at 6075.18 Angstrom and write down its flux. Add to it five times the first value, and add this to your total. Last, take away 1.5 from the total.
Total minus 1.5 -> 17.1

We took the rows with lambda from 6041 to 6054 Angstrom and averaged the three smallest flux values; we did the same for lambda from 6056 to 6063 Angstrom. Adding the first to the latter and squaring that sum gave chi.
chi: 28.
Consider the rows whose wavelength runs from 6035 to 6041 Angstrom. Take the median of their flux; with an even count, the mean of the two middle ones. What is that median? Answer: 2.93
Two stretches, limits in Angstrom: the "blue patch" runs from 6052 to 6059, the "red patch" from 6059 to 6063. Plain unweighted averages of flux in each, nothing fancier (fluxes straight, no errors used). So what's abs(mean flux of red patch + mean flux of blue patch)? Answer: 6.04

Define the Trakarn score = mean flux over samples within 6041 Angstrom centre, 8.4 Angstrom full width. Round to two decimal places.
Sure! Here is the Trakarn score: 2.93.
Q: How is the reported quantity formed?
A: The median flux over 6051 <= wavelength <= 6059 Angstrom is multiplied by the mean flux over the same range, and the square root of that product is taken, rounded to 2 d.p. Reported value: 2.92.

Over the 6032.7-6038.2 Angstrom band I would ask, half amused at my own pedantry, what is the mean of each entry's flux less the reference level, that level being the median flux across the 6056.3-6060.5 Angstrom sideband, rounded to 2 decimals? -0.06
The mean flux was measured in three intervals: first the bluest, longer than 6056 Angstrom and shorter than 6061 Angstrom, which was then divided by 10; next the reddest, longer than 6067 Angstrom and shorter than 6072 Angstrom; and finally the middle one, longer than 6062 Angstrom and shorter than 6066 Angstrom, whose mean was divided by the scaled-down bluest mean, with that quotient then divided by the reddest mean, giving 3.5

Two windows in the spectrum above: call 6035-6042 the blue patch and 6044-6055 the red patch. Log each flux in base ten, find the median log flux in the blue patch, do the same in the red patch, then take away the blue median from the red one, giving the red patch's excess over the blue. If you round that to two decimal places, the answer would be -0.06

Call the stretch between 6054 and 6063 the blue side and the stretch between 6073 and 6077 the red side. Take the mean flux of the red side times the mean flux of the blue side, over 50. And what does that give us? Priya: 0.183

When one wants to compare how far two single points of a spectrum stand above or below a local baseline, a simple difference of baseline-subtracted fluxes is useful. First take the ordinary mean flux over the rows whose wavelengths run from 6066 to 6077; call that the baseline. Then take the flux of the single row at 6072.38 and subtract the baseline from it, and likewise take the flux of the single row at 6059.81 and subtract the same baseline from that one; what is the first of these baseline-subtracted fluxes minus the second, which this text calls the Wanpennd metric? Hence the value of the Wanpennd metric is -1.0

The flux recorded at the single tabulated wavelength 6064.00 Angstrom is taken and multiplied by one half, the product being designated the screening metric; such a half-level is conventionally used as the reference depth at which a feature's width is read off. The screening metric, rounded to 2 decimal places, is 1.43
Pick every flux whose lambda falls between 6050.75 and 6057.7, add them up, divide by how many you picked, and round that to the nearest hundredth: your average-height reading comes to 3.00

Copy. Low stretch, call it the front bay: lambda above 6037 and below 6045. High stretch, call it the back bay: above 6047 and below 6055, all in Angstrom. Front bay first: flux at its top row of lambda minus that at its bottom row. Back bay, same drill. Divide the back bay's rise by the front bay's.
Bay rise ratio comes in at -2.4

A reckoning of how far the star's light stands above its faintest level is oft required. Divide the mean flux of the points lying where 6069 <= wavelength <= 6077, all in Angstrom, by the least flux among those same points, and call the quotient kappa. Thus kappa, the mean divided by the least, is 1.24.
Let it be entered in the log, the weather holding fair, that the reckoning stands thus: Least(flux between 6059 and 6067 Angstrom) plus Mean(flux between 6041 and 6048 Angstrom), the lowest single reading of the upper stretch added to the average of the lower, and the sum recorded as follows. 5.59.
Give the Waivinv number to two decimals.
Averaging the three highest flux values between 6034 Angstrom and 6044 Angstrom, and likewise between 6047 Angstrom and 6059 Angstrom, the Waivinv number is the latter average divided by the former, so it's 1.00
